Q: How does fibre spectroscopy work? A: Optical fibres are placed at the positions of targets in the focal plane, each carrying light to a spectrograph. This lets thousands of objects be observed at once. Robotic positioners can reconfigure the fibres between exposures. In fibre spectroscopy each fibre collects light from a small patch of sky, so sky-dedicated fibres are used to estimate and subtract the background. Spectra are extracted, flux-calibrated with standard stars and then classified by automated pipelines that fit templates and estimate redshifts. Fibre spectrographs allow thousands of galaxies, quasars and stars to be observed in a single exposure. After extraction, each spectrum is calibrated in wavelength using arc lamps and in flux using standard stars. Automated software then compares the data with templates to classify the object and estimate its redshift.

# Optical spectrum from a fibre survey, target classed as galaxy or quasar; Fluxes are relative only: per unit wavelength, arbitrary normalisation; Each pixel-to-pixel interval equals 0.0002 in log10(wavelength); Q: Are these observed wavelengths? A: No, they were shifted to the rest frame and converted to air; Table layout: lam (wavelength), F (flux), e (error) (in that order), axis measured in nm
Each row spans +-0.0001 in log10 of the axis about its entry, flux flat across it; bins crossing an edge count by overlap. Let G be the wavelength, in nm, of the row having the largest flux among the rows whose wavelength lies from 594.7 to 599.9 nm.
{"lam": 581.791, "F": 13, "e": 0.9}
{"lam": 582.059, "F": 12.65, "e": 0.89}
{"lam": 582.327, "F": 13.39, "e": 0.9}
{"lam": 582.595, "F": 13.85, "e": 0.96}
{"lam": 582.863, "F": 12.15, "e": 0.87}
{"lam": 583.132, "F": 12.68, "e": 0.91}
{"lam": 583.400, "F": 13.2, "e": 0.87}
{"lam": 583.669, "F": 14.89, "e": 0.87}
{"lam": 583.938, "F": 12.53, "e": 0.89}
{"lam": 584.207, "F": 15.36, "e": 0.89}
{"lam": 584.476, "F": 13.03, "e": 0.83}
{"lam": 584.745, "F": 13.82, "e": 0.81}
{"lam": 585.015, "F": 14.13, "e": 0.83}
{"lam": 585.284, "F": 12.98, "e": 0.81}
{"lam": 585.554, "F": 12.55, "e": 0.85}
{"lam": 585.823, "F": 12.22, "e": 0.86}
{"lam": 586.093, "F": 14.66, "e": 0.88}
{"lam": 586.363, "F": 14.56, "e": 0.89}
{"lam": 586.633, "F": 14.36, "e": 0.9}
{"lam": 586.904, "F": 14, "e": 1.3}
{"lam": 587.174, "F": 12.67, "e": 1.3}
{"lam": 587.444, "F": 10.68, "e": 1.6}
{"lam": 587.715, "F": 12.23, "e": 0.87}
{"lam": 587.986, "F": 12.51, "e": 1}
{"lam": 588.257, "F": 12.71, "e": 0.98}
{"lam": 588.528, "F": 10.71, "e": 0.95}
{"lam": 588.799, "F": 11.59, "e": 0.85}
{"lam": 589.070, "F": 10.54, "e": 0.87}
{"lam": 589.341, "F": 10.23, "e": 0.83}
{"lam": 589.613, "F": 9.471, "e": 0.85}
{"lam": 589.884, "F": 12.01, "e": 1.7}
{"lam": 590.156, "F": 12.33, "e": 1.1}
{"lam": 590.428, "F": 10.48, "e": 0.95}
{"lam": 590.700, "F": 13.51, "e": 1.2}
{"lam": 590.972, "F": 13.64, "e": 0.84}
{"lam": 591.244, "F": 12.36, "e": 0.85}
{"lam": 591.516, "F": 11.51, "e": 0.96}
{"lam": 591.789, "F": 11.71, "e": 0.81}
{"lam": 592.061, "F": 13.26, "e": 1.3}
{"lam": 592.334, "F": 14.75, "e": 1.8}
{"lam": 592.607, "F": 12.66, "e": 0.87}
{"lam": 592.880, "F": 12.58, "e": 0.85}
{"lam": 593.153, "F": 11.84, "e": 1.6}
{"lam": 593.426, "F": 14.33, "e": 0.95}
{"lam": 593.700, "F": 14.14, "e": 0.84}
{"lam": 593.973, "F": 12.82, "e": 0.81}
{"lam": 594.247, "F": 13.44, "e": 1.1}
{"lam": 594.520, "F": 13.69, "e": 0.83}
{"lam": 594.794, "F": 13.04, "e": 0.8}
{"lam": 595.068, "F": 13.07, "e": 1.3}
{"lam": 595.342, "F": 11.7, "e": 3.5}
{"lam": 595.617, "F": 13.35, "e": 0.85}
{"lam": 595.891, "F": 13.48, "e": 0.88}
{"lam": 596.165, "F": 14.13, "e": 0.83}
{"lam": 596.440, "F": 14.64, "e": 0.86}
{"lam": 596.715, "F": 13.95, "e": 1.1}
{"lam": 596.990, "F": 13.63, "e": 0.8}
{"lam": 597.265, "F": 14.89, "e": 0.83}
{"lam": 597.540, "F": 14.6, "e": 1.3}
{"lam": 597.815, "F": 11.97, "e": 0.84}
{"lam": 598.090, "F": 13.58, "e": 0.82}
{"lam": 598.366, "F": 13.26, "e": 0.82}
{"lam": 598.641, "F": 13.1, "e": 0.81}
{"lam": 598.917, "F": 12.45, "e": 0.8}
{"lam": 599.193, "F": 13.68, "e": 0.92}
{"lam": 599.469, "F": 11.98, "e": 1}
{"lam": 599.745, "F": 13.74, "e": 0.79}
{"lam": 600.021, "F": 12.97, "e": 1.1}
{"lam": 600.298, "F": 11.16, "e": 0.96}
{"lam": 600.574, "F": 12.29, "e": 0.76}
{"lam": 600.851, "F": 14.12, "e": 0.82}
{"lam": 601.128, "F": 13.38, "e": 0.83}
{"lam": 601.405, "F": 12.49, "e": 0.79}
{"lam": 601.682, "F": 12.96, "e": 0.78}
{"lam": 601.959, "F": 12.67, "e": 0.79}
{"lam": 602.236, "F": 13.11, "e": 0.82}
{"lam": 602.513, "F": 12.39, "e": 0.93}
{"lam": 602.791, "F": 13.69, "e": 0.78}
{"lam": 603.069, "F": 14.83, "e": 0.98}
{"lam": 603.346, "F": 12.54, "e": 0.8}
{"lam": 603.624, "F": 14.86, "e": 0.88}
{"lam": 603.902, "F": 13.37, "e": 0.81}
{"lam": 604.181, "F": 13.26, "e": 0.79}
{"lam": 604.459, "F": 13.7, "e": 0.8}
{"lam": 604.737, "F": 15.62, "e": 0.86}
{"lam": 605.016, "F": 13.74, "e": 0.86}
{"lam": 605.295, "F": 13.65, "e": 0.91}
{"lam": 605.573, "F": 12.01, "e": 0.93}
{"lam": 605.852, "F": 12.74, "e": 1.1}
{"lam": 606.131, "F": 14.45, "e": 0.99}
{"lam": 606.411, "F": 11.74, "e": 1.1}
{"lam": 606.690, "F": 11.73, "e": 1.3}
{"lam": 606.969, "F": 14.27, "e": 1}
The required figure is 597.265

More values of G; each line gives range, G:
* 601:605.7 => 604.737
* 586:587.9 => 586.093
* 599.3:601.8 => 600.851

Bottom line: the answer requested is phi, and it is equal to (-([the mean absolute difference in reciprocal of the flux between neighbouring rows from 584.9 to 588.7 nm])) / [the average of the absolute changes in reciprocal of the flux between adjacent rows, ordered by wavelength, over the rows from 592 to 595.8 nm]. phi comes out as -1.06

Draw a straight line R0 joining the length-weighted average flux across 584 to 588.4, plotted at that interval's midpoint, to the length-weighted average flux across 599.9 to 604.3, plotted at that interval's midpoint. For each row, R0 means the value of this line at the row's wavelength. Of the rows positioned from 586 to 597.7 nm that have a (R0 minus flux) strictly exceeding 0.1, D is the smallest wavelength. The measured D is 587.174 nm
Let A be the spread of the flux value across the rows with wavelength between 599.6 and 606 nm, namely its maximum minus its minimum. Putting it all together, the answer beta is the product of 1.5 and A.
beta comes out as 6.7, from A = 4.5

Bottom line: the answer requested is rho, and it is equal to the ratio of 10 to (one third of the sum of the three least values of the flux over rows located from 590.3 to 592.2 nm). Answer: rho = 0.89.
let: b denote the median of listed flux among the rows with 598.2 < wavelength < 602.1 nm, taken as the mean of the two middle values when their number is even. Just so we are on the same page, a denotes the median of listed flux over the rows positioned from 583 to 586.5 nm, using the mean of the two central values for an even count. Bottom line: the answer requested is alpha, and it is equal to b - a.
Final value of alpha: -0.2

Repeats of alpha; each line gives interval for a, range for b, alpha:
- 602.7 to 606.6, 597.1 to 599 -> -0.4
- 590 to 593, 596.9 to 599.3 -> 1.0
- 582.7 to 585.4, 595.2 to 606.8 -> 0.2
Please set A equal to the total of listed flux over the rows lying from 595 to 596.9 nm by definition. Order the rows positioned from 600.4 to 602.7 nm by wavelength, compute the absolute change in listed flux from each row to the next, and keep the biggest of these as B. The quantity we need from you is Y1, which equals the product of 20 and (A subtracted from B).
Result -1850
